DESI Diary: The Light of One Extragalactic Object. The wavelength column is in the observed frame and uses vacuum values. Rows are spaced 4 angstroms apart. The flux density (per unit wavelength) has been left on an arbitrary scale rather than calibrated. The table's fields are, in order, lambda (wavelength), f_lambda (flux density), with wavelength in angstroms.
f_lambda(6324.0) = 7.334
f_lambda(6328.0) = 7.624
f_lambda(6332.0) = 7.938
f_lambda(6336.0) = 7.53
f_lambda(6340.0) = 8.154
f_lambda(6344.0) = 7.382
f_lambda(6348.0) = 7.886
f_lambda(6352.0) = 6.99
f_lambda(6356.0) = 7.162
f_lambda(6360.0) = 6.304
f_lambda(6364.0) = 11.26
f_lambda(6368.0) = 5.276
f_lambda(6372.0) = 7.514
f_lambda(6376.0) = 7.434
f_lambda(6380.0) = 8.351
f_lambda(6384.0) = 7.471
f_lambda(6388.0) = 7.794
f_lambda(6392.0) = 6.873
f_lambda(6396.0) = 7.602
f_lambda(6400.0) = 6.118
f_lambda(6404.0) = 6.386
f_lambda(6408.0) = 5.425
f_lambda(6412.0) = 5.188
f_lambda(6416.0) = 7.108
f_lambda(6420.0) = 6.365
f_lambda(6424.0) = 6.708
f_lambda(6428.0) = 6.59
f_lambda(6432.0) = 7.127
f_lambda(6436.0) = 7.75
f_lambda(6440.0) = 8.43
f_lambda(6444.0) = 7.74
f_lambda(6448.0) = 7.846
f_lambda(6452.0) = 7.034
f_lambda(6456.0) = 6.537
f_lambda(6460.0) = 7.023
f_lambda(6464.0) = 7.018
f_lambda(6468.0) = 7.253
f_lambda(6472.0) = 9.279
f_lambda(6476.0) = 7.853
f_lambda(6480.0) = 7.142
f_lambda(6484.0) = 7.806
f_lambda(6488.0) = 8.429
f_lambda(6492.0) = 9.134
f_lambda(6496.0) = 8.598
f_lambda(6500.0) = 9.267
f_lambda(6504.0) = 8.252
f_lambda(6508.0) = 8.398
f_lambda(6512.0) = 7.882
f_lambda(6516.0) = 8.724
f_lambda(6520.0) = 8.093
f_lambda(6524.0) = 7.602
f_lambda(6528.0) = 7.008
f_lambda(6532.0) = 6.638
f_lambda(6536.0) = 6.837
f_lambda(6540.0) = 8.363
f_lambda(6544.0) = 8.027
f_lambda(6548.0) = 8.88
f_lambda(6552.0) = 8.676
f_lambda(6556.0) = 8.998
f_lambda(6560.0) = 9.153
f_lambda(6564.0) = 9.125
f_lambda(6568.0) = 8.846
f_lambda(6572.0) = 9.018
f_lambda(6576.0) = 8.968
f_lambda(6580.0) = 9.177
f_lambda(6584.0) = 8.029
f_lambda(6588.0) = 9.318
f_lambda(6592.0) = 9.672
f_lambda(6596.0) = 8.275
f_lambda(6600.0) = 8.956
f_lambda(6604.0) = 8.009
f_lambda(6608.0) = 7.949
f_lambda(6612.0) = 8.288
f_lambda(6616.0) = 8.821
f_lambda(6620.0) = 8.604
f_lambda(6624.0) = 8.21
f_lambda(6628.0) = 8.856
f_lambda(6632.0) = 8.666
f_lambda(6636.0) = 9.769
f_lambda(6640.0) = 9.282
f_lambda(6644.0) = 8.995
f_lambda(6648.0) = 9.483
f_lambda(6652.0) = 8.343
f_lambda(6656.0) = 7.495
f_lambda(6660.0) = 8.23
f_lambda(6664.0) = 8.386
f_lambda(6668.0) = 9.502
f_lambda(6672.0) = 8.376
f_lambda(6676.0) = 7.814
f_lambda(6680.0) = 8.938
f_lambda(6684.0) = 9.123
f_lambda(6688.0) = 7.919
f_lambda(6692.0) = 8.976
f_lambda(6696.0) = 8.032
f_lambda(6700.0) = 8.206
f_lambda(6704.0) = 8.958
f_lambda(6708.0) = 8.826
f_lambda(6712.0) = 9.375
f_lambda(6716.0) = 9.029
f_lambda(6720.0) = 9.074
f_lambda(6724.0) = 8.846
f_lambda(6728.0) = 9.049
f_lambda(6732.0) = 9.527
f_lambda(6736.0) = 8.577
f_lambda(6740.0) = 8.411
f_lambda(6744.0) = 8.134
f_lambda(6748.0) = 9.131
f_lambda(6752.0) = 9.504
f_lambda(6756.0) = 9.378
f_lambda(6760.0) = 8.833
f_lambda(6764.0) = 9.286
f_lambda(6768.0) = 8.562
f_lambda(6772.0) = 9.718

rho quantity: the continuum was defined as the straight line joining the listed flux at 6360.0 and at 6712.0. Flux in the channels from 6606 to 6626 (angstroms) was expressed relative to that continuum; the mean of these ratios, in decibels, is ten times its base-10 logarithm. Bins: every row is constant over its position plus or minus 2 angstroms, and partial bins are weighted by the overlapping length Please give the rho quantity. -0.1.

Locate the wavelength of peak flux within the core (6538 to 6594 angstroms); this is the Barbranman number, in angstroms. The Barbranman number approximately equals 6592.0 angstroms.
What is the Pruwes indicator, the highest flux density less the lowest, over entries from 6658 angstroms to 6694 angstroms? 1.69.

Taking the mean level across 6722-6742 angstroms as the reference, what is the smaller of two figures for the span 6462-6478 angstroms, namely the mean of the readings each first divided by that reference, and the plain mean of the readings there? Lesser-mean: 0.88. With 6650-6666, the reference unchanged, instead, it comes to 0.91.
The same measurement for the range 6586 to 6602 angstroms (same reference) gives 1.02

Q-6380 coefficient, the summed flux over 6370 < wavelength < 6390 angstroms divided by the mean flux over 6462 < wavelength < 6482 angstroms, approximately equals 5.0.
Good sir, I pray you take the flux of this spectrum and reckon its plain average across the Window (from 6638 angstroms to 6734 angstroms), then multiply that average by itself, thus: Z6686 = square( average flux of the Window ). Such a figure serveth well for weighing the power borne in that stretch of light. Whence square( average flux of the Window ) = 76.4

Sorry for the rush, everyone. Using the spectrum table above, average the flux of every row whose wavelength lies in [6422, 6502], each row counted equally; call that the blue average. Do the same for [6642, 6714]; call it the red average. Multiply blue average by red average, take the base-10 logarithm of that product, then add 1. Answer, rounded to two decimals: 2.82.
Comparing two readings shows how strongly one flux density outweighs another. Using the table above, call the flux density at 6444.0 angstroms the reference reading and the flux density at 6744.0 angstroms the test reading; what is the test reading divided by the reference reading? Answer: 1.05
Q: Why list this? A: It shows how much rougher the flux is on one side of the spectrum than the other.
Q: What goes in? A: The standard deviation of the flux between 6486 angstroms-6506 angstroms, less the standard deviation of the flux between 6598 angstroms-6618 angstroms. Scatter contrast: -0.02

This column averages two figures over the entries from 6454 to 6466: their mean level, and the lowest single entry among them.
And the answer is 6.70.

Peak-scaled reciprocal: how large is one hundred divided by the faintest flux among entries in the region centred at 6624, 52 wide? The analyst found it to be 12.6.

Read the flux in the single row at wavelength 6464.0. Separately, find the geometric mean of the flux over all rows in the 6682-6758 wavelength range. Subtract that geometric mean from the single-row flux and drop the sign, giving 1.81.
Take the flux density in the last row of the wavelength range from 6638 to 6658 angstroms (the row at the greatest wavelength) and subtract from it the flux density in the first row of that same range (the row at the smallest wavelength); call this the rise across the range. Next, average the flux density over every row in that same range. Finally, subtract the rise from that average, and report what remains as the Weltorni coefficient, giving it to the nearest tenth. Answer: 10.5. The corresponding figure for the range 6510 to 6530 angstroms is 8.7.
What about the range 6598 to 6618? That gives 8.5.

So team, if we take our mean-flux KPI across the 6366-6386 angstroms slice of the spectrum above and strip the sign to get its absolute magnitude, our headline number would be 7.2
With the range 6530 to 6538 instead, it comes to 6.7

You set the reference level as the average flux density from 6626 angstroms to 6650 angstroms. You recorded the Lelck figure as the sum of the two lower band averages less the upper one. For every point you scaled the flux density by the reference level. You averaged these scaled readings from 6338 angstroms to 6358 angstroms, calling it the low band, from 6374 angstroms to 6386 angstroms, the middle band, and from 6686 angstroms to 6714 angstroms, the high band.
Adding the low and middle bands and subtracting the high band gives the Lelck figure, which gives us 0.73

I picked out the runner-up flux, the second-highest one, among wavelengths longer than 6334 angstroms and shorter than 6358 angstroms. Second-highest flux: 7.886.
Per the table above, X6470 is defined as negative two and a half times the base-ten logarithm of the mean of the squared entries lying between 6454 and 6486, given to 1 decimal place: -4.4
